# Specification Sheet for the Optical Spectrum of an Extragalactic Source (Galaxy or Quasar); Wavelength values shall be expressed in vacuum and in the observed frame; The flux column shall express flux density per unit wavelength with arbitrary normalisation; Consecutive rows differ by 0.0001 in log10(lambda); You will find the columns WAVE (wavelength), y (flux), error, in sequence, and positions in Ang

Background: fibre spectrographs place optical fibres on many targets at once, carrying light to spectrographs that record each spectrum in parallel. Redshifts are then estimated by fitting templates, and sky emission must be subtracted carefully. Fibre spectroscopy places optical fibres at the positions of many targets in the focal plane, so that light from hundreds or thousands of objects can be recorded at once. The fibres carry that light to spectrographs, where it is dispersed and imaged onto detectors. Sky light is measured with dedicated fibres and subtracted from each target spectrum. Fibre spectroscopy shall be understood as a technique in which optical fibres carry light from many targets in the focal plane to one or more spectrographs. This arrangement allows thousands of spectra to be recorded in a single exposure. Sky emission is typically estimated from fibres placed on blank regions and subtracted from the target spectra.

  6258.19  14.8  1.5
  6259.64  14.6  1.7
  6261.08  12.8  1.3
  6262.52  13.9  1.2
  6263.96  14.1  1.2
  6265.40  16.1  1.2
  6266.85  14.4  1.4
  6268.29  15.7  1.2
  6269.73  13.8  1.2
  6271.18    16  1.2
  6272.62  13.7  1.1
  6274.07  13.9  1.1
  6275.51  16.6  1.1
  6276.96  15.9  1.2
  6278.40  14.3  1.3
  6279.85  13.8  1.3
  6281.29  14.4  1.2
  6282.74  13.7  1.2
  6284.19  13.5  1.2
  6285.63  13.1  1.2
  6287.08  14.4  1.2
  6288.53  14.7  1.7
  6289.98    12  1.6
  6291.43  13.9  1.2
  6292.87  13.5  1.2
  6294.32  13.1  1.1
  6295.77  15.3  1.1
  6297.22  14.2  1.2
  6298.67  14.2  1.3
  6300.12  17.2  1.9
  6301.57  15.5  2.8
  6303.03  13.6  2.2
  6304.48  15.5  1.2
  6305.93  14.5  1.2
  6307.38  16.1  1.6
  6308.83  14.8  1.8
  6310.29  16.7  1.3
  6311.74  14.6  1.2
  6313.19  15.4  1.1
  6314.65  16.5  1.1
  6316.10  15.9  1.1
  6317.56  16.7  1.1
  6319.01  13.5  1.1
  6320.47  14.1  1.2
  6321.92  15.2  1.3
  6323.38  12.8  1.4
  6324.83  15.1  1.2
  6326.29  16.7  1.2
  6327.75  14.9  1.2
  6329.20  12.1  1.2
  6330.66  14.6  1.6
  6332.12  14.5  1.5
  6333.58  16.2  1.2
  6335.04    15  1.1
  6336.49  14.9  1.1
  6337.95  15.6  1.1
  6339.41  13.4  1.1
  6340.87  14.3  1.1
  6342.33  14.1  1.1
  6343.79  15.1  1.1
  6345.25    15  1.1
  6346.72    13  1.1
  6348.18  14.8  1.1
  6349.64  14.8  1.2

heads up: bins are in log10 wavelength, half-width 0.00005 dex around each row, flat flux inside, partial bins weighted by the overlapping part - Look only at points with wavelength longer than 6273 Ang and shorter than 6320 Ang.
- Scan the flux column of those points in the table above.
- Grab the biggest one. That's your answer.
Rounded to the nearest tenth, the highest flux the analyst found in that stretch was 17.2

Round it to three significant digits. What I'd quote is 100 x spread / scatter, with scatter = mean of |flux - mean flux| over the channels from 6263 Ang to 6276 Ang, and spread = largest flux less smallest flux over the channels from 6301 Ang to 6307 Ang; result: 181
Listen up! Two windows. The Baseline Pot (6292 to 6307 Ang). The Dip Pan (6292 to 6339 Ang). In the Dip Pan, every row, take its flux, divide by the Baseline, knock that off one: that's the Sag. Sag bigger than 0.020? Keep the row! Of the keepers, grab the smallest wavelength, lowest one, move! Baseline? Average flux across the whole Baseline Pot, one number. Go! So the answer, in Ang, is 6292.87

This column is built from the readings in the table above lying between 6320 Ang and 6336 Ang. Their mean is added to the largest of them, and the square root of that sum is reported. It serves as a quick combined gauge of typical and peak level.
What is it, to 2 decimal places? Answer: 5.60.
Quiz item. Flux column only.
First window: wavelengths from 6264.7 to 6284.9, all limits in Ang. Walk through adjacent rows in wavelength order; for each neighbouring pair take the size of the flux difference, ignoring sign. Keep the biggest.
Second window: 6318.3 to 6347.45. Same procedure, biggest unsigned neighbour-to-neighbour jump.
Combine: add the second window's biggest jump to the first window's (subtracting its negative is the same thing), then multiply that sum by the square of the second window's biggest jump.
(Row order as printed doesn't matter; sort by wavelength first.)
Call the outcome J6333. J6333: 43.1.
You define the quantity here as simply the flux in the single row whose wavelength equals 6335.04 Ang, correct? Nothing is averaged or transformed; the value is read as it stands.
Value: 15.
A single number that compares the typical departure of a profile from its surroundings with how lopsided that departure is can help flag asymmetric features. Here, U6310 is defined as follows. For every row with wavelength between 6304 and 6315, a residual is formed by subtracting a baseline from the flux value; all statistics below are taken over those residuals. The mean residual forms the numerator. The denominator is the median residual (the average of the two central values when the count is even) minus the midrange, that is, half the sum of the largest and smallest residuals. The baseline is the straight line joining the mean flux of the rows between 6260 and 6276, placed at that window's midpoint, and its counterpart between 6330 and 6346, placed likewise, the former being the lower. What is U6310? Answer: -5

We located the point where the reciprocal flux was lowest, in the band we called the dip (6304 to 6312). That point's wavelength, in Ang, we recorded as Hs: 6310.29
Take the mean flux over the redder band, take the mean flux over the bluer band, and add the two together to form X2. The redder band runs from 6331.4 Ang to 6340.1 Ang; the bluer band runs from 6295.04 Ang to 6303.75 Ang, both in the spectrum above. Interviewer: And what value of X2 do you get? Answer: 29.9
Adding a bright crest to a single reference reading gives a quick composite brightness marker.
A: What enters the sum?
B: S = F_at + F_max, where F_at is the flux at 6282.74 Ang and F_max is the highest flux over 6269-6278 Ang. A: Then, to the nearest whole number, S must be 30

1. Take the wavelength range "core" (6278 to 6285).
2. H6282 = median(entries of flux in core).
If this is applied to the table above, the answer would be 13.80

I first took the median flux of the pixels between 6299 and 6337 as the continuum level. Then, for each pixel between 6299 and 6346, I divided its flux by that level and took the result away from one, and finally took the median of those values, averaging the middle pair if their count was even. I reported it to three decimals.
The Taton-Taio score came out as 0.003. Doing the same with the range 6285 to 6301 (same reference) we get 0.056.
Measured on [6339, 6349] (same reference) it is 0.050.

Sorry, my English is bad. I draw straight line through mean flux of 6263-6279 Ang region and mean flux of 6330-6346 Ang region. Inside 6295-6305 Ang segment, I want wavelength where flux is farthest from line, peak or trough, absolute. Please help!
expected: 6300.12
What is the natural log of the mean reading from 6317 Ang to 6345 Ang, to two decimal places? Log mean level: 2.69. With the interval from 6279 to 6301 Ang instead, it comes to 2.64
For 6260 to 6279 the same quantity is 2.69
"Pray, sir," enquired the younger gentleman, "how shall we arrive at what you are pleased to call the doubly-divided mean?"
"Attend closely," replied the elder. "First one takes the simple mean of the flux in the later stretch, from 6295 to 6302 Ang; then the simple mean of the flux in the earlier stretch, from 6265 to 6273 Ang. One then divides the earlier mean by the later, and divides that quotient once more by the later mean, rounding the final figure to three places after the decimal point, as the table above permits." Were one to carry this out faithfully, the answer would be 0.064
